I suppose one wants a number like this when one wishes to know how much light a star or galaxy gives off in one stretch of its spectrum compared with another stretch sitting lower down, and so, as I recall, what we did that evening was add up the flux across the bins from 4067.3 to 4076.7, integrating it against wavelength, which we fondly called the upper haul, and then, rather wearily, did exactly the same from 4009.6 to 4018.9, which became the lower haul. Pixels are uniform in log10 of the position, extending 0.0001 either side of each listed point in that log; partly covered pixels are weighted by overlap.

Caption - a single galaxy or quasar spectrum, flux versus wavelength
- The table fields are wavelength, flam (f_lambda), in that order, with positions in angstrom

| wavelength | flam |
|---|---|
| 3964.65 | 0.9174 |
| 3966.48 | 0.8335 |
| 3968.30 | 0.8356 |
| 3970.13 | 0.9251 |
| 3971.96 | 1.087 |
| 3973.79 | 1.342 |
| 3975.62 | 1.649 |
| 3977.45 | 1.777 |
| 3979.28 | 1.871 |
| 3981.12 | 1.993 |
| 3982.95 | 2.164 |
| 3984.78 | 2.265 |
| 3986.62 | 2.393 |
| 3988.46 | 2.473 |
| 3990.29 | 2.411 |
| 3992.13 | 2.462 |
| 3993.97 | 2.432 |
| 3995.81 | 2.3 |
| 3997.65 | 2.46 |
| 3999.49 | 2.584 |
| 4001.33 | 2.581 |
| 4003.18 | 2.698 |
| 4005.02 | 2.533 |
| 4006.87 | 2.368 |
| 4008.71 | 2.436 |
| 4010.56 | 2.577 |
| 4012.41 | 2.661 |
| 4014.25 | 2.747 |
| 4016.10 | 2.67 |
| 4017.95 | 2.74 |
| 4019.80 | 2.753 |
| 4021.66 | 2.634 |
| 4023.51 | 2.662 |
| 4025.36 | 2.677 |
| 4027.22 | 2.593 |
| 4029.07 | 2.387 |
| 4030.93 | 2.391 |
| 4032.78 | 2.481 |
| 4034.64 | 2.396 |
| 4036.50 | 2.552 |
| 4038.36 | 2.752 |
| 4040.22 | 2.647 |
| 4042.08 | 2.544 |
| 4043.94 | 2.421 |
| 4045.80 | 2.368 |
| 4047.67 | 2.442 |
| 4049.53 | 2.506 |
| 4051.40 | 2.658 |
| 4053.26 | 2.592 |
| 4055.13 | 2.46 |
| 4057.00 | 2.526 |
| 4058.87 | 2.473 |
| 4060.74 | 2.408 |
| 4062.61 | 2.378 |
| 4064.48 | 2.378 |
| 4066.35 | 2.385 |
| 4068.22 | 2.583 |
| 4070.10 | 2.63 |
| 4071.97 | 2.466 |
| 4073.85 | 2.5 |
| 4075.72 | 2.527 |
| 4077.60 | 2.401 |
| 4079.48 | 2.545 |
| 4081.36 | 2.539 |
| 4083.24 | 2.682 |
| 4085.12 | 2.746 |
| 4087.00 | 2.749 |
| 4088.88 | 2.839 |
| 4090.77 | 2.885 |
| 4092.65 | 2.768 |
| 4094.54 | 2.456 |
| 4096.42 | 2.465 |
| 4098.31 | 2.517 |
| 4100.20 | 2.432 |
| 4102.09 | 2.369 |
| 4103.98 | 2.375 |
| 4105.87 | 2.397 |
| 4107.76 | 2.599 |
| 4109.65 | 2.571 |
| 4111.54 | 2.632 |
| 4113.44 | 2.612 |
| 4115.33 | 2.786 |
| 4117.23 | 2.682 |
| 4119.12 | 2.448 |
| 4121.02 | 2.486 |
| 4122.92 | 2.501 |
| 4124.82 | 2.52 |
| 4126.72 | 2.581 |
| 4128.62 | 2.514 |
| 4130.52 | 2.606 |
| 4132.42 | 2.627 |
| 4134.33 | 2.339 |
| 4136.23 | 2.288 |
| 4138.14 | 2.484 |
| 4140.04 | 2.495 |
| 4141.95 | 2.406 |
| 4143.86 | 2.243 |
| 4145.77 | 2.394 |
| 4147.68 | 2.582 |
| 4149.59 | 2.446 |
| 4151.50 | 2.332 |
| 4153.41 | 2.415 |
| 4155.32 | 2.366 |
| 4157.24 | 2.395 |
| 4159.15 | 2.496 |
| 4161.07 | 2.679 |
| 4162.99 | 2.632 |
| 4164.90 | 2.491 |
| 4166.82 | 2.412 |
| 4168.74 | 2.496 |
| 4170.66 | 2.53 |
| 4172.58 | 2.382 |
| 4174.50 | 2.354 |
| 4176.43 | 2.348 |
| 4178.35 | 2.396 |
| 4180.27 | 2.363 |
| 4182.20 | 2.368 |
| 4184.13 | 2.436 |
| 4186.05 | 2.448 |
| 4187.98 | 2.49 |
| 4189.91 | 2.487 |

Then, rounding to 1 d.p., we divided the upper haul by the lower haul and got 1.0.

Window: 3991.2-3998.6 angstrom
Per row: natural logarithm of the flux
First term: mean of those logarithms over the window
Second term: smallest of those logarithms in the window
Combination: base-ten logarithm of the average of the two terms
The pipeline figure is -0.067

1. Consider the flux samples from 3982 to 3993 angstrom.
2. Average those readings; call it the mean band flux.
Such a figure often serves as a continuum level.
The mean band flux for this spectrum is 2.36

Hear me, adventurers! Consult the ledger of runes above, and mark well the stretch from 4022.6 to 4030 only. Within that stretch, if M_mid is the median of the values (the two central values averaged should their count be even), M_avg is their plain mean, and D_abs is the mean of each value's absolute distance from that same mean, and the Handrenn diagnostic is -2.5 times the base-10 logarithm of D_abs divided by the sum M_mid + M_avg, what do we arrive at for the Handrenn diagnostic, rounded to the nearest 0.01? 4.33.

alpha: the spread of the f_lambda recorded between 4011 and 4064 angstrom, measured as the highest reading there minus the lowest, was 0.385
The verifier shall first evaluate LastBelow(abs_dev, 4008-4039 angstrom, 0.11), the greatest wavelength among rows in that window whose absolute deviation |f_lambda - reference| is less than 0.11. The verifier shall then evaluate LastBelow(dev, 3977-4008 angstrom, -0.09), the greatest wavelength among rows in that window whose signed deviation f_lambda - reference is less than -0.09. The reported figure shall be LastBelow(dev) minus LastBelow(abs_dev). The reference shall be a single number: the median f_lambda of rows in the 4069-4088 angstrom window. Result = -29.6 angstrom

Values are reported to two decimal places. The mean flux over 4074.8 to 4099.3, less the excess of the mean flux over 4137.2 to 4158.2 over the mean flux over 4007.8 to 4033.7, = 2.81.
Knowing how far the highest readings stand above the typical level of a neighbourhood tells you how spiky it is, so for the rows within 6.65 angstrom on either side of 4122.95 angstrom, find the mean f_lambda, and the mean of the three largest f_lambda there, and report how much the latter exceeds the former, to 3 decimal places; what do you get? 0.061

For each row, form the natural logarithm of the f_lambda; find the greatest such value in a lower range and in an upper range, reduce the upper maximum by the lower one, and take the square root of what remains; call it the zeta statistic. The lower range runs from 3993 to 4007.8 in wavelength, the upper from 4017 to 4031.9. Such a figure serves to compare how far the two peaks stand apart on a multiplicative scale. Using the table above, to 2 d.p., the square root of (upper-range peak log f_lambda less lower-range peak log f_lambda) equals 0.14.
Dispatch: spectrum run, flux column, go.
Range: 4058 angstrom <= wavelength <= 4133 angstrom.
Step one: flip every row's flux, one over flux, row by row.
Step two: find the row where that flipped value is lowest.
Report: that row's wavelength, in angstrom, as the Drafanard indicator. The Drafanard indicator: 4090.77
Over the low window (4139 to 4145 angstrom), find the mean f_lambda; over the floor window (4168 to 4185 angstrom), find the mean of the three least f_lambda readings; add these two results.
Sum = 4.7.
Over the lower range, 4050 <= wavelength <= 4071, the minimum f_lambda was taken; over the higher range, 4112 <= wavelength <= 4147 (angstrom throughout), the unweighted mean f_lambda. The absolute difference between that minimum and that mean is 0.12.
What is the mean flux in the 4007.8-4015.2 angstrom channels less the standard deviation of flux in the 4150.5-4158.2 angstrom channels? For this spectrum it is 2.57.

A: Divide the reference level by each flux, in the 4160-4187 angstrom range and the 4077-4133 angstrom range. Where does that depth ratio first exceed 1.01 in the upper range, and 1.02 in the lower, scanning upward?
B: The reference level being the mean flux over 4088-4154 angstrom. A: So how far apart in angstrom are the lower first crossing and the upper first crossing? 87.3 angstrom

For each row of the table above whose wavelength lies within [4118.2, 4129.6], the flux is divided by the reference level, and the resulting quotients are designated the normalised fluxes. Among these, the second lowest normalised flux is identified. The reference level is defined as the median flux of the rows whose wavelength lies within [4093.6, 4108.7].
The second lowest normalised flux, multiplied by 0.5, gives 0.509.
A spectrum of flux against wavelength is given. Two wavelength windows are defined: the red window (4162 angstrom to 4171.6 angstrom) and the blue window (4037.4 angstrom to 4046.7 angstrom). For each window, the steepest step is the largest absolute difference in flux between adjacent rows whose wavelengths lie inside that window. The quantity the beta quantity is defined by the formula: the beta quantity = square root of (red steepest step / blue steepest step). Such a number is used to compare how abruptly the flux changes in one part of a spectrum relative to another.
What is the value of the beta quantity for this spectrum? 1.1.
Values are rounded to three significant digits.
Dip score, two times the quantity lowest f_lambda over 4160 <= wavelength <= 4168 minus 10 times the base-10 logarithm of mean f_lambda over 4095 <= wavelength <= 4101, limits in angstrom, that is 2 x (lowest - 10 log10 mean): -3.03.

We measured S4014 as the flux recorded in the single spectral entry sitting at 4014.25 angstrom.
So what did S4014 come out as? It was 2.747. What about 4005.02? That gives 2.533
